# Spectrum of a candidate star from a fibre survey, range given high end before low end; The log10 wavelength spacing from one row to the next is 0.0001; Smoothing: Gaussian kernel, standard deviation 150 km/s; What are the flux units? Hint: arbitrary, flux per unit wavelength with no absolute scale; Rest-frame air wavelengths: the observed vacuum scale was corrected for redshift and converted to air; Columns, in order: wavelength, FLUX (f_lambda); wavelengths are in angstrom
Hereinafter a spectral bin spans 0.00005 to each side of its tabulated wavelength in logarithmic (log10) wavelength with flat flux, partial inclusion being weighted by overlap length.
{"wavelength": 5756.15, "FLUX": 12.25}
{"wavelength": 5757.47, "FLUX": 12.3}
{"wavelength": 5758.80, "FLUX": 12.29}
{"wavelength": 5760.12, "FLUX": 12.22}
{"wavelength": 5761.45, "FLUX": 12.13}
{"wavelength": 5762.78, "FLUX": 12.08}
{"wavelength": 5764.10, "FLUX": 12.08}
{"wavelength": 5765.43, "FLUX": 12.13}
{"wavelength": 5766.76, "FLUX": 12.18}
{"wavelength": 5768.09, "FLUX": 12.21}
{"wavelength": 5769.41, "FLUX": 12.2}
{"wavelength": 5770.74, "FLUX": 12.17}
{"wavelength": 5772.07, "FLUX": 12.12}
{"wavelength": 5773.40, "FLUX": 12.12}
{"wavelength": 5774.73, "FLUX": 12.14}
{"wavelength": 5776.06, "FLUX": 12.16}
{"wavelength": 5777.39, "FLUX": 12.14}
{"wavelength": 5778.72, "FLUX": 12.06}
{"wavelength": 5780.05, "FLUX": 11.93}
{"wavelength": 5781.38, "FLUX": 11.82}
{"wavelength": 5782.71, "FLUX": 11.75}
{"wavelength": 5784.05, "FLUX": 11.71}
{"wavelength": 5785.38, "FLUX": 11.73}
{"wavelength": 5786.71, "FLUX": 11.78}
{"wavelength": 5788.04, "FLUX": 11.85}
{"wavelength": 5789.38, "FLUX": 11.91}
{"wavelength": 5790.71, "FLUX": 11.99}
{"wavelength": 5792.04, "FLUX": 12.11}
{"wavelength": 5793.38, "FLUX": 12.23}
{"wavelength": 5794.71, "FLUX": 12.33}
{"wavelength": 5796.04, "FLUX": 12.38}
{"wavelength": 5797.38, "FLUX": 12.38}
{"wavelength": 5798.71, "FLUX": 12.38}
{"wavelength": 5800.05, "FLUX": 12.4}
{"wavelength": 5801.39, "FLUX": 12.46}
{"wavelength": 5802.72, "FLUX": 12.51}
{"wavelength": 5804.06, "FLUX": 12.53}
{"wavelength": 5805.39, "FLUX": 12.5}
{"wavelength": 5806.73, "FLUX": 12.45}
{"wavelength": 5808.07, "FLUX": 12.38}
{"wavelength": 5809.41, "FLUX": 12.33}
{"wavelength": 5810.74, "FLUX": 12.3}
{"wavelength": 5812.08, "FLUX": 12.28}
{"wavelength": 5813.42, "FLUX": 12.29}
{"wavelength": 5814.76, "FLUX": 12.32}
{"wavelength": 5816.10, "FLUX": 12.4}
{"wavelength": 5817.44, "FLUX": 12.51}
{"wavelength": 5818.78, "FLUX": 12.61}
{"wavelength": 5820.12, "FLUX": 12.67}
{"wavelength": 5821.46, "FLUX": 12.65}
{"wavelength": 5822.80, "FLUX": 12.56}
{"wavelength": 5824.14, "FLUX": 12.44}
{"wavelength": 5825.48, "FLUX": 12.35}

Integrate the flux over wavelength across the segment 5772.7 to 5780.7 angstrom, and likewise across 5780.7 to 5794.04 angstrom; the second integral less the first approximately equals 62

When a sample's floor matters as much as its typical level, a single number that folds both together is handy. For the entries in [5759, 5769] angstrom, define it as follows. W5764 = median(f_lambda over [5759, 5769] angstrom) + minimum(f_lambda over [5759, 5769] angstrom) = 24.2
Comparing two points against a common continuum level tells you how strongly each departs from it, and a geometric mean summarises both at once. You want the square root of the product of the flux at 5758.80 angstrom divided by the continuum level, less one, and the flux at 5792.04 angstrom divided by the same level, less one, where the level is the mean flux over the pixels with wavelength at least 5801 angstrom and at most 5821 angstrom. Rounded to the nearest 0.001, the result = 0.018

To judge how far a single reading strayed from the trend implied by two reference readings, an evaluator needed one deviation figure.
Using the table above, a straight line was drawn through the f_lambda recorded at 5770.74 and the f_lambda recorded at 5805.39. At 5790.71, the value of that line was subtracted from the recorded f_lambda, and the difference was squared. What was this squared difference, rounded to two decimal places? 0.14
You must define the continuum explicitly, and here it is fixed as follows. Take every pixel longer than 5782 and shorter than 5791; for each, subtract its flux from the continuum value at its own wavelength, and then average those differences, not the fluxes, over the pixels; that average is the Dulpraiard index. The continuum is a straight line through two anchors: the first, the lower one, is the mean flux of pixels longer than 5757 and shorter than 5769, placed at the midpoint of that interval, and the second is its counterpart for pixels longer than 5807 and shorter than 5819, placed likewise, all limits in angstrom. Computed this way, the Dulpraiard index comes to 0.46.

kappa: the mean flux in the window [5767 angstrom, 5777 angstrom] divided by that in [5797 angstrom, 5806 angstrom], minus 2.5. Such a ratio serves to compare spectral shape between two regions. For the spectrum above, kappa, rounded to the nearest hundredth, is -1.52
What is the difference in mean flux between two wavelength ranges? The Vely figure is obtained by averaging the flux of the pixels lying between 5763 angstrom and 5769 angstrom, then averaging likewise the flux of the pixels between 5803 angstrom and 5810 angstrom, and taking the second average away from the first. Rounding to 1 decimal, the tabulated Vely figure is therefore -0.3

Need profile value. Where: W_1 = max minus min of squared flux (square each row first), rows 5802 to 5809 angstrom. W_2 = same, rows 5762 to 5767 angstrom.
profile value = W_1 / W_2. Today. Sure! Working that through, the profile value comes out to 1.5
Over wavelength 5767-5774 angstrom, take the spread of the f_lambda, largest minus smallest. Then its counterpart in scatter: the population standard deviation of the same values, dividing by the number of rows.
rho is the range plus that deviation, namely 0.13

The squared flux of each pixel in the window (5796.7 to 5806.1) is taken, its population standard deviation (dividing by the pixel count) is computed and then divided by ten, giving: 0.15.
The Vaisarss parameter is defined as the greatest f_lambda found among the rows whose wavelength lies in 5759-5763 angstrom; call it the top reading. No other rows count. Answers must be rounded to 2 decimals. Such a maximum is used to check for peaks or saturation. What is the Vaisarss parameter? 12.22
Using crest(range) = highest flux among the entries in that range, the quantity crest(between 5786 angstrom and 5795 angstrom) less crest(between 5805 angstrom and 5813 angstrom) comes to -0.17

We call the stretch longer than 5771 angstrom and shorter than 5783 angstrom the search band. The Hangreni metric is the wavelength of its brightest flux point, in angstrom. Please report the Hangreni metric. 5776.06 angstrom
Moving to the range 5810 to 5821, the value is 5820.12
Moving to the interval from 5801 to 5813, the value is 5804.06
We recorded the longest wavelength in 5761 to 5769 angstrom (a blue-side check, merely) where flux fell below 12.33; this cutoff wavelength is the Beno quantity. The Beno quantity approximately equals 5768.09 angstrom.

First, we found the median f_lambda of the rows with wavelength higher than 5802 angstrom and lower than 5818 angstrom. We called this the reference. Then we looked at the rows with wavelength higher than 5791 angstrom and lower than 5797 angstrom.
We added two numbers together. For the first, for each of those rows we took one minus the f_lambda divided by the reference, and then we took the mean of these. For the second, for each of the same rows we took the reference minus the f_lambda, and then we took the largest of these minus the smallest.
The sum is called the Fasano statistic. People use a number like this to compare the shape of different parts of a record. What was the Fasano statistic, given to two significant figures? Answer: 0.28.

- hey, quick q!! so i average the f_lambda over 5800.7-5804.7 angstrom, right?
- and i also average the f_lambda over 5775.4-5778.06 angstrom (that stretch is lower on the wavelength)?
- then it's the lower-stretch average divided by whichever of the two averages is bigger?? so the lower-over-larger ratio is 0.97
